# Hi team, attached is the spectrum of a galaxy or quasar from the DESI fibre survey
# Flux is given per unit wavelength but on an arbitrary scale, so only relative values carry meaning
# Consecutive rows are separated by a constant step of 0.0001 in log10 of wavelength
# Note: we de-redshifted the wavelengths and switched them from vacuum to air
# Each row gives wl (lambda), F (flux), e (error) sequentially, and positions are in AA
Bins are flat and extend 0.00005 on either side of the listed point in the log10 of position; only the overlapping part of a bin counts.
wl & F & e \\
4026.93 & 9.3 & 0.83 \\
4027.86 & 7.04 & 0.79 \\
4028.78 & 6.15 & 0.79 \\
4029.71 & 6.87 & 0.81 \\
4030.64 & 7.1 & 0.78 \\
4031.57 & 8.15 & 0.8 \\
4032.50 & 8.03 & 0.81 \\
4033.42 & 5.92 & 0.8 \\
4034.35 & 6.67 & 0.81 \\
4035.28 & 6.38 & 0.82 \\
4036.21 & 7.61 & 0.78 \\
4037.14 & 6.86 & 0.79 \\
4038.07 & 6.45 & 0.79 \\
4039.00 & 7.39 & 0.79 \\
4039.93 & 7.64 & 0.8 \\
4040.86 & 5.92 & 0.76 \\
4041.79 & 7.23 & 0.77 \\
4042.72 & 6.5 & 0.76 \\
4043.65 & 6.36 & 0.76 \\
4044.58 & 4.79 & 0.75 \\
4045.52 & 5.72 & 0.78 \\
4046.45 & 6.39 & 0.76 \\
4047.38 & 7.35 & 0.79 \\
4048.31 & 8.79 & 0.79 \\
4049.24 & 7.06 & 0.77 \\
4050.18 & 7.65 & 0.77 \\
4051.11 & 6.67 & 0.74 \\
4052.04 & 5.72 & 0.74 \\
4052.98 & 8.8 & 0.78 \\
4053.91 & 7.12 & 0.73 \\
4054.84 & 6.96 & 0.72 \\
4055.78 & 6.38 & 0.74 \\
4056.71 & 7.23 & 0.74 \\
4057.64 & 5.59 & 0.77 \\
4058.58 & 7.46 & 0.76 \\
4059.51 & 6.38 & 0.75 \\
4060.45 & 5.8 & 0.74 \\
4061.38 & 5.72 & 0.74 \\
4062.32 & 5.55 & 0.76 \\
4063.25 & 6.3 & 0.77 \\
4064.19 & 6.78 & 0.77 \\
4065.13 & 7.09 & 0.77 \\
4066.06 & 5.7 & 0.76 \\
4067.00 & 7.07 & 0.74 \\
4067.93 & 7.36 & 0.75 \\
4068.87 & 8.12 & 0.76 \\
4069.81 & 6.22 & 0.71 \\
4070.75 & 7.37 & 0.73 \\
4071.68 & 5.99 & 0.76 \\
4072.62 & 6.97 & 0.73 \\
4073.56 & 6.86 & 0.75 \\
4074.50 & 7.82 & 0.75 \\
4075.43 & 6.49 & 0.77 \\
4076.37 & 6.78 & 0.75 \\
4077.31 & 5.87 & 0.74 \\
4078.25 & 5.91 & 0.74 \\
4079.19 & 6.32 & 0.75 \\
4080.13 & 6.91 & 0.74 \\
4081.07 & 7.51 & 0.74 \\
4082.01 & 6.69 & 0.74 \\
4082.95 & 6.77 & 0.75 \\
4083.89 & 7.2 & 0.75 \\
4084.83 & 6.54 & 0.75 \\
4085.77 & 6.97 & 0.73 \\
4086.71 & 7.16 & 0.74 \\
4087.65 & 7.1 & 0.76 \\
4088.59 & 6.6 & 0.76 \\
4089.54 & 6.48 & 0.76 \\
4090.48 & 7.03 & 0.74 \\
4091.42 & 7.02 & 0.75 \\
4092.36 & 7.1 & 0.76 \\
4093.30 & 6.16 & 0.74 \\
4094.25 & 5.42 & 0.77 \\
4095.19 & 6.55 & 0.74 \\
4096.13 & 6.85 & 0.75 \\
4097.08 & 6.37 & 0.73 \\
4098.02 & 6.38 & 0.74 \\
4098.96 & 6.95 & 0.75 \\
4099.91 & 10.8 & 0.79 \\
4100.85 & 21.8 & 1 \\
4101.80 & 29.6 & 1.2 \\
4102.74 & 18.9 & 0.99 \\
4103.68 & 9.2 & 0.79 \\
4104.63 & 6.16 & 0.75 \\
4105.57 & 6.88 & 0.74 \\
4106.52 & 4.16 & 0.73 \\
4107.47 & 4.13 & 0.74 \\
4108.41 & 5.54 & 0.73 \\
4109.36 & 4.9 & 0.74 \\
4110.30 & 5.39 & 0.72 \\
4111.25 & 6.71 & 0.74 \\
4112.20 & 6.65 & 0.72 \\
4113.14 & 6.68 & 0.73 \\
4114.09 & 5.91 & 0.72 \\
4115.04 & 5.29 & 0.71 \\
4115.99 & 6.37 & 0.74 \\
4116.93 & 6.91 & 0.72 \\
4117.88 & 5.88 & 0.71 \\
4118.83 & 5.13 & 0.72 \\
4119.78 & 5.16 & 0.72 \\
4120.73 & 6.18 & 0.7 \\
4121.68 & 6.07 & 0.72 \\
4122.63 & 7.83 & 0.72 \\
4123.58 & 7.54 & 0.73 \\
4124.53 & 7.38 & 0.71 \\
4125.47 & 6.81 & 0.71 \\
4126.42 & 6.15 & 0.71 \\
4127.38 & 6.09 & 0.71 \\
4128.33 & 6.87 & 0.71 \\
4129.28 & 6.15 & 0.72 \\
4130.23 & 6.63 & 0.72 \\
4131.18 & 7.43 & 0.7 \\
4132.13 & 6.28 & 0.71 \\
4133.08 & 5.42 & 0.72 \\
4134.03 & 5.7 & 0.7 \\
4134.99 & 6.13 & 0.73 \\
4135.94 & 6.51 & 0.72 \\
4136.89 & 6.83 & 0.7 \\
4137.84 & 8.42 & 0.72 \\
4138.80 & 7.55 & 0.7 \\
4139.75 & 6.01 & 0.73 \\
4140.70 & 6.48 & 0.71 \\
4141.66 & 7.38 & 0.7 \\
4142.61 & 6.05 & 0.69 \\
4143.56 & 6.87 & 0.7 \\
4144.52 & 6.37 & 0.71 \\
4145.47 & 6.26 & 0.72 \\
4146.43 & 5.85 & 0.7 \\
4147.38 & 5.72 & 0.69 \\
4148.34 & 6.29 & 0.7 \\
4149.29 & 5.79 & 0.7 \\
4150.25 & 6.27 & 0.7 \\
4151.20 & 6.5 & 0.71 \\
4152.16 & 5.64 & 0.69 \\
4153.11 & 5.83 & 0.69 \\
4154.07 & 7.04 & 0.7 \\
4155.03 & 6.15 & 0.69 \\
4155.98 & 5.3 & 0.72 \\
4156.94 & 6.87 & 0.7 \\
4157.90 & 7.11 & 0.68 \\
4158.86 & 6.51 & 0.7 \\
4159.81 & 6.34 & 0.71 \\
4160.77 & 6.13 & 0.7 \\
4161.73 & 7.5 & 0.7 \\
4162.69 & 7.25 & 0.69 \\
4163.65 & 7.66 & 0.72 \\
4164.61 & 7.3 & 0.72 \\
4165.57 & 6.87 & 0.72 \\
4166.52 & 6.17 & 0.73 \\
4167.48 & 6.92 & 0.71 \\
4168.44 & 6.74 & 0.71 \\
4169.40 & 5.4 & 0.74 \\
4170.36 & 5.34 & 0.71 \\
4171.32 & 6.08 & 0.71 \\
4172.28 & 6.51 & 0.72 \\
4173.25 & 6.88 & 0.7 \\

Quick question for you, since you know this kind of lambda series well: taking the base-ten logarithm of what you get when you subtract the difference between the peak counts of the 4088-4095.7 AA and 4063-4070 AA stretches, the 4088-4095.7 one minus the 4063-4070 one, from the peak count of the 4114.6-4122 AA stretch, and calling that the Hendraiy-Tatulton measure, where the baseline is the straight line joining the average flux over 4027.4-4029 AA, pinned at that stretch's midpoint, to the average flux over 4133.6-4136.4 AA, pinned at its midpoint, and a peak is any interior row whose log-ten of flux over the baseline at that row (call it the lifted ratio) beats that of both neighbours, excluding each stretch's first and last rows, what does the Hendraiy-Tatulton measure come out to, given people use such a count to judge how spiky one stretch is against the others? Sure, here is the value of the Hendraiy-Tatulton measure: 0.30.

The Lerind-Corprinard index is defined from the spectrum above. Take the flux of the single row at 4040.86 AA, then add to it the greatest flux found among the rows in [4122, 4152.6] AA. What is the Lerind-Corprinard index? 14.3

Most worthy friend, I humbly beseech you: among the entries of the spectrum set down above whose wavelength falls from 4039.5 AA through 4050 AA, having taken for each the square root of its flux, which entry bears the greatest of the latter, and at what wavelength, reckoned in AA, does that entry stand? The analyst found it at 4048.31 AA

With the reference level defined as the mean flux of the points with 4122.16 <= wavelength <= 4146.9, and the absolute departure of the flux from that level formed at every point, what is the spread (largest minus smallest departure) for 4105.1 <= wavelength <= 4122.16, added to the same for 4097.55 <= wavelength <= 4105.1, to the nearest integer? 25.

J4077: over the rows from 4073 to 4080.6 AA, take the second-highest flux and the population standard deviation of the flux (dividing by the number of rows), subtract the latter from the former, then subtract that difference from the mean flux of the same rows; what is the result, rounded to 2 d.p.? 0.30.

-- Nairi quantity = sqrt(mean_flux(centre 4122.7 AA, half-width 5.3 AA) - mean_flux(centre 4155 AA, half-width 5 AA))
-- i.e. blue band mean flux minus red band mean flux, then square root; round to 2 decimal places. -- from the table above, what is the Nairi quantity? 0.24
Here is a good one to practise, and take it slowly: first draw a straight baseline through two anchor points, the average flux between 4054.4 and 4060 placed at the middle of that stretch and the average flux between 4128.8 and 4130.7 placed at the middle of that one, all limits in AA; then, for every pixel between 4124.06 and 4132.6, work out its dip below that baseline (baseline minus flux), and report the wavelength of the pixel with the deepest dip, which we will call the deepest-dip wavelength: 4127.38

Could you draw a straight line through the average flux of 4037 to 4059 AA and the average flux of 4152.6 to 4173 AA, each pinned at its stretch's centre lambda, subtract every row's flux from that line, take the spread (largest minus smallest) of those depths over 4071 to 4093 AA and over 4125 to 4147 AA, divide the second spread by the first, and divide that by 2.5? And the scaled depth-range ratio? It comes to 0.6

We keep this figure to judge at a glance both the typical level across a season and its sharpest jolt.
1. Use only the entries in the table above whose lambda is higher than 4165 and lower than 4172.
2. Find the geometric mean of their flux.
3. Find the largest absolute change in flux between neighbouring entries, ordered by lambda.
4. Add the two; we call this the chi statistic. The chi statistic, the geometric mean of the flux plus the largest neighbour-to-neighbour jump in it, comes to 7.5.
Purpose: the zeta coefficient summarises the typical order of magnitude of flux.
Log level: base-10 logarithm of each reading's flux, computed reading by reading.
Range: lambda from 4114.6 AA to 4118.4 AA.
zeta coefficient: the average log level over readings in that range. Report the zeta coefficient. 0.784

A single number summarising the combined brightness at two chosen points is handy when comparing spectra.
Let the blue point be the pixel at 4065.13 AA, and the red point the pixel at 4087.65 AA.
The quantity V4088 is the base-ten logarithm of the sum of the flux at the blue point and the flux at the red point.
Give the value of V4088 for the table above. 1.152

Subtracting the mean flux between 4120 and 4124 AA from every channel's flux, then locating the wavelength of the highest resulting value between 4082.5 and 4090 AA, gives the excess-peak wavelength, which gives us 4083.89 AA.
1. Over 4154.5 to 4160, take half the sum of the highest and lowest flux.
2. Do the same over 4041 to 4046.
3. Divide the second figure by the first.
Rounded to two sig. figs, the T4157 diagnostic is 0.97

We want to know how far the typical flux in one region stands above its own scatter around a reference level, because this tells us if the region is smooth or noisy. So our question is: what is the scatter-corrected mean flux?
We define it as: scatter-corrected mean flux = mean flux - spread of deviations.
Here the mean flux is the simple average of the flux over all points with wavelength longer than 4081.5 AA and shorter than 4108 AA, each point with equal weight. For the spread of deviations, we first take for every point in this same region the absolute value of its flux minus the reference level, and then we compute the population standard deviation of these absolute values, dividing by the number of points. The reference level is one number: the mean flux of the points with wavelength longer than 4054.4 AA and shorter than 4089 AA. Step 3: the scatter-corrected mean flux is 3.28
